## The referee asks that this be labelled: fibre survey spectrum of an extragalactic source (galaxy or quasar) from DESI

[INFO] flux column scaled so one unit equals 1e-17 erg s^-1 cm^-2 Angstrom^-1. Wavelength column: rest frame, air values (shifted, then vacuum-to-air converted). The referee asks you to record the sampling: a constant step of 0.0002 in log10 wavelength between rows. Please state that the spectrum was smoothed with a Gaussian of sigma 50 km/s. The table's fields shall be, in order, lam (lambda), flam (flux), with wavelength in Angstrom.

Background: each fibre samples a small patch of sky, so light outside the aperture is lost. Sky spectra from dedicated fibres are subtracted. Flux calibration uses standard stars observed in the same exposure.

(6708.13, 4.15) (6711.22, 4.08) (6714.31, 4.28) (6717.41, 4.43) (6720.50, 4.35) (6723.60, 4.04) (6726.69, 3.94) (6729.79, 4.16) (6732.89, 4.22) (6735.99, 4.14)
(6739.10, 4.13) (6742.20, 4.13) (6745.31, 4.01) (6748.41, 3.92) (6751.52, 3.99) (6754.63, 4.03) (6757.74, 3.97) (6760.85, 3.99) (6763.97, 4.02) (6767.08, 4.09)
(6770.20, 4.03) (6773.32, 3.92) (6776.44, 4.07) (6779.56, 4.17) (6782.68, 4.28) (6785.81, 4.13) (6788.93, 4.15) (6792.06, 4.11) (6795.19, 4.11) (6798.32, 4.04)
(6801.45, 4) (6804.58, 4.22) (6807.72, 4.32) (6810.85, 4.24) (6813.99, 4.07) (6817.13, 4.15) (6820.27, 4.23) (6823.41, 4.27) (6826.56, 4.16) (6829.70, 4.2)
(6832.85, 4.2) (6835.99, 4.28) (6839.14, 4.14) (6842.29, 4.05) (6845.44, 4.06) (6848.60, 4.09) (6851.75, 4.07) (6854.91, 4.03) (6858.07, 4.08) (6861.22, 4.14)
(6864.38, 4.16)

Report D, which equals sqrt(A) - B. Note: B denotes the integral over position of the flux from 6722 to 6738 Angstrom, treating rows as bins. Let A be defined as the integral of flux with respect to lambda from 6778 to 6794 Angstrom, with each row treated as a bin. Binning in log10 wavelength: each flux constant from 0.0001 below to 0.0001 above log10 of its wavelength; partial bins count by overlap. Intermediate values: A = 66.7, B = 65.6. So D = -57.4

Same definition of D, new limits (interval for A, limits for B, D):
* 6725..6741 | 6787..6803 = -57.2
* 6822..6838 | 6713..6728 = -54.9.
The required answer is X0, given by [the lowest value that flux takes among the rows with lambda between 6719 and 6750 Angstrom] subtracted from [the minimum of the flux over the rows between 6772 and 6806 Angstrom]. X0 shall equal 0.00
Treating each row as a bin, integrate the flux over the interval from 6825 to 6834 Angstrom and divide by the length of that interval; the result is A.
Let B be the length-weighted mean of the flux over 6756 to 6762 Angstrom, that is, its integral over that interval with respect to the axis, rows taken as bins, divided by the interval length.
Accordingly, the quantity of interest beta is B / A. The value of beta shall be 0.95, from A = 4.19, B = 3.98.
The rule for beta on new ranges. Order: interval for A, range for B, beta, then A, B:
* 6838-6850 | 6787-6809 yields 1.01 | 4.08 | 4.13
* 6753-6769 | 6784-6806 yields 1.02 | 4.02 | 4.11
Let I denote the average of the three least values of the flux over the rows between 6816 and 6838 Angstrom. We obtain 4.17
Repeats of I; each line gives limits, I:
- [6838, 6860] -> 4.05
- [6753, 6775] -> 3.96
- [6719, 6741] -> 4.04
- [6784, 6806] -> 4.05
